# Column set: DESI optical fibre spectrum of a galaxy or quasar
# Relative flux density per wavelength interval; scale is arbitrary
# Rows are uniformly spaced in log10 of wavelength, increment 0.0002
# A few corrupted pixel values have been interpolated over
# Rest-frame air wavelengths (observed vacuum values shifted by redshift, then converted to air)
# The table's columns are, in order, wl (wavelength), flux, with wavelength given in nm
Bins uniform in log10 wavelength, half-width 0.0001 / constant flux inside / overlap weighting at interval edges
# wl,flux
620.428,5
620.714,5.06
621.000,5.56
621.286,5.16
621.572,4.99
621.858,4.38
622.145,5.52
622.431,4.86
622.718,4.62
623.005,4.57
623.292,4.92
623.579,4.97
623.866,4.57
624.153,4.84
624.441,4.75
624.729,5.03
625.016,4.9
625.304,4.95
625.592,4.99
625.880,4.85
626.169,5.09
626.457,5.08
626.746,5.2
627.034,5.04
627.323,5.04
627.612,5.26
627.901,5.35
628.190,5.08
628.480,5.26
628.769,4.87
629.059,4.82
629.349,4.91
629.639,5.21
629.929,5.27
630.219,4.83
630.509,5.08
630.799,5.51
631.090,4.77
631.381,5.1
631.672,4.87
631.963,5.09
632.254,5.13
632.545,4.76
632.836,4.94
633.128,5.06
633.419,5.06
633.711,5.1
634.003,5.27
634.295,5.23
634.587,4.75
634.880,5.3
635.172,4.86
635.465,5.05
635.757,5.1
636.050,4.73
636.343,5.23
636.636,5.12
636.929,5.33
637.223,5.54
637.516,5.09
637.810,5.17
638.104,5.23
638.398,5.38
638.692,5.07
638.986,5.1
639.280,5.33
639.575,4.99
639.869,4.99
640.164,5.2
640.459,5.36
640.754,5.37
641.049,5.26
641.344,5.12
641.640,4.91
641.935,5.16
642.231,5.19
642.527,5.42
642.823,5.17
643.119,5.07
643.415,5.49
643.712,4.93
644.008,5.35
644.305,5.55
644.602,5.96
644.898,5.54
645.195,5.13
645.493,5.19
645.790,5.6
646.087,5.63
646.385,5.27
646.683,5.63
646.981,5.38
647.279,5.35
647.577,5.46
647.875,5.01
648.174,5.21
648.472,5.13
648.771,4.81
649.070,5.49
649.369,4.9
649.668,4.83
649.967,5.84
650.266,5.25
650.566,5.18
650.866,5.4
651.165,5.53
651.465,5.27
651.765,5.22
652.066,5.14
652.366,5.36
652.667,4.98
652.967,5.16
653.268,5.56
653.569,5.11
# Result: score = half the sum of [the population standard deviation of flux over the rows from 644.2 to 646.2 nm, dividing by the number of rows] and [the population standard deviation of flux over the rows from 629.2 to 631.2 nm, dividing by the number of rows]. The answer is 0.25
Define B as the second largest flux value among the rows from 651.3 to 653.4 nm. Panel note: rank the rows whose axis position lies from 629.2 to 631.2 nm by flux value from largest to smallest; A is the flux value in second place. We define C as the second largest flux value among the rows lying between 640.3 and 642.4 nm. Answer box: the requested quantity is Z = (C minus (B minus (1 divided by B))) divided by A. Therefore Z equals 0.035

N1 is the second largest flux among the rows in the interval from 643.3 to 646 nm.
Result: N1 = 5.6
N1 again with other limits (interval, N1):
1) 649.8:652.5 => 5.53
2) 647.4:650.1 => 5.49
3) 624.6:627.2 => 5.09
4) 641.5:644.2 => 5.42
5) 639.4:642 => 5.36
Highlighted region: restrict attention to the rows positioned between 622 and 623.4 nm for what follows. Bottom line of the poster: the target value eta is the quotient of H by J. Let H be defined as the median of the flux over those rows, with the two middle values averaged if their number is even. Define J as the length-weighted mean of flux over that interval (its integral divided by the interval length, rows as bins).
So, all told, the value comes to 0.99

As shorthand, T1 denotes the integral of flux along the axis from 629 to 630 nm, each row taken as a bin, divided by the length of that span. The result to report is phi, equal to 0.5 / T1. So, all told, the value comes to 0.099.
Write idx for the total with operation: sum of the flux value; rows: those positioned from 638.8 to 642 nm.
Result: 56.8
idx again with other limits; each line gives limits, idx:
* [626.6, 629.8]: 56.0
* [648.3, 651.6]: 57.6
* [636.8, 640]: 57.2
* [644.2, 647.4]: 60.2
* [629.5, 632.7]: 55.6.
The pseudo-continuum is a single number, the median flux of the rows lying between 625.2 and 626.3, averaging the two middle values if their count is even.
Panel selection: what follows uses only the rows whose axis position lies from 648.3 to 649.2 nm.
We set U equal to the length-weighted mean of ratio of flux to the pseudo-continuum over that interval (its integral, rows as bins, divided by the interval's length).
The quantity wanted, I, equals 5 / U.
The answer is 4.84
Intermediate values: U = 1.03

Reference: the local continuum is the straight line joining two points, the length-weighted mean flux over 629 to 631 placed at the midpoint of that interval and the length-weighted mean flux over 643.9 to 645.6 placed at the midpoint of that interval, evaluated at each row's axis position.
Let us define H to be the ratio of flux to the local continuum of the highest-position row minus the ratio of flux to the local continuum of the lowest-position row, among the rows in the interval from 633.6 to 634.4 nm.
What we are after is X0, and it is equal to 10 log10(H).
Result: -16.5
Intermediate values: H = 0.02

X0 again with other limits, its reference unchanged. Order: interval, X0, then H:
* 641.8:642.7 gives -13.4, 0.05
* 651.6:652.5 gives -16.5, 0.02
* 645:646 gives -10.8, 0.08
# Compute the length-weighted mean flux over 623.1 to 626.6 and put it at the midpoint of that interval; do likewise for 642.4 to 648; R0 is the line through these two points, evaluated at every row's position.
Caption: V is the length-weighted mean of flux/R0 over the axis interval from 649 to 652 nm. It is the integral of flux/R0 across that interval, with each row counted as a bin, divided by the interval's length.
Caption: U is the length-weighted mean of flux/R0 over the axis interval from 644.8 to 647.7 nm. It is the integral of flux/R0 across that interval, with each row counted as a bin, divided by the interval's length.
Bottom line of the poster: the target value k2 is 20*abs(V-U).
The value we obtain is 0.84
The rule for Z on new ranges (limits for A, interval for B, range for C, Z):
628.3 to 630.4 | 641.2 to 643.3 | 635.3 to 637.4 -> 0.063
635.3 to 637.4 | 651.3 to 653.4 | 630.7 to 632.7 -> -0.008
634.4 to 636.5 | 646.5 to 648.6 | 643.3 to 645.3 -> 0.052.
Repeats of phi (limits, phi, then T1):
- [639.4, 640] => 0.100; 5.01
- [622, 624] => 0.103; 4.86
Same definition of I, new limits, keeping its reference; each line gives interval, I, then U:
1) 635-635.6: 5.00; 1.00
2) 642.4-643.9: 4.76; 1.05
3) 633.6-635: 4.85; 1.03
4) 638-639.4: 4.76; 1.05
